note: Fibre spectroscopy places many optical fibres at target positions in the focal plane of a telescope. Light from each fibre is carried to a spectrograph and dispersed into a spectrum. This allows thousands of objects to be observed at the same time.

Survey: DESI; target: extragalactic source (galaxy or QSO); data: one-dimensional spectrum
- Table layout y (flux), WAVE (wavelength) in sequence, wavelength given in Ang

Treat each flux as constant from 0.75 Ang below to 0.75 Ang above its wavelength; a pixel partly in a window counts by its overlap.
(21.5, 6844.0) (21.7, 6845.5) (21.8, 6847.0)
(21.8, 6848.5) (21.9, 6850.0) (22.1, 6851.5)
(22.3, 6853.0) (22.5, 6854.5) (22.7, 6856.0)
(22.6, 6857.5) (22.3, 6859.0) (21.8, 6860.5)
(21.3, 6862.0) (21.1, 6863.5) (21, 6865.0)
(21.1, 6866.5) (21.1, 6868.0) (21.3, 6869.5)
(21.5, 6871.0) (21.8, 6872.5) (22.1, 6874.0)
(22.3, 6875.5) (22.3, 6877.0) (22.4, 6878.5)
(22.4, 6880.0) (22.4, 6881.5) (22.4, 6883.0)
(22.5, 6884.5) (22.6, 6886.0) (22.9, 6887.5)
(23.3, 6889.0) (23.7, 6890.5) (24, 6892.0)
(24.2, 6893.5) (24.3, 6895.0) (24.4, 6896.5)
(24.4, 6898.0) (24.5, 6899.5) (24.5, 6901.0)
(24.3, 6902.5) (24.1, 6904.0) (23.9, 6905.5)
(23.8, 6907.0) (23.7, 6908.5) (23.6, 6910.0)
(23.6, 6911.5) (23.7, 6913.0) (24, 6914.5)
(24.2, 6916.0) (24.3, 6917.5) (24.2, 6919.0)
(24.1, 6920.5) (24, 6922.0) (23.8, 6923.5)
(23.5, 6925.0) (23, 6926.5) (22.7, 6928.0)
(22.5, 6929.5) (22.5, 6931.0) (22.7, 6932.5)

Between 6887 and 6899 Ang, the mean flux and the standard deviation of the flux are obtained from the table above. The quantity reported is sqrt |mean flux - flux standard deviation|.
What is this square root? 4.84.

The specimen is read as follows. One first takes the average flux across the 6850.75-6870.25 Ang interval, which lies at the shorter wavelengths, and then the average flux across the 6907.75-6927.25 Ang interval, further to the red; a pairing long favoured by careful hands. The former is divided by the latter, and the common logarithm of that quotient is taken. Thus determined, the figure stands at -0.039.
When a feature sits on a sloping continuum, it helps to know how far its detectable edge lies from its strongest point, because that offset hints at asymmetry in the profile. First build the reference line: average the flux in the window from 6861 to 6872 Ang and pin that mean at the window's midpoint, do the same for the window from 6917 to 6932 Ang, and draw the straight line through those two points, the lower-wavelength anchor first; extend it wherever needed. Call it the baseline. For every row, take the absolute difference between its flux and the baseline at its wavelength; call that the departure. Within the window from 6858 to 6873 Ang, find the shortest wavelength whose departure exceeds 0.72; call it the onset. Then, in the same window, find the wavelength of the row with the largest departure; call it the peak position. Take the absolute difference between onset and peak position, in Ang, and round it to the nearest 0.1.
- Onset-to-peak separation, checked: 0.0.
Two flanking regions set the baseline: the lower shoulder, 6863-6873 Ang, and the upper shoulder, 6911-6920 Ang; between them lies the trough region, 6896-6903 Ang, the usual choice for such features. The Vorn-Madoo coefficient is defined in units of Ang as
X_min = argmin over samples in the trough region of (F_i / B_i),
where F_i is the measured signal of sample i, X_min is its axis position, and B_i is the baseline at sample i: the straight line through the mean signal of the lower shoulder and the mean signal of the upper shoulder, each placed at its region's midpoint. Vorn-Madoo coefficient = 6902.5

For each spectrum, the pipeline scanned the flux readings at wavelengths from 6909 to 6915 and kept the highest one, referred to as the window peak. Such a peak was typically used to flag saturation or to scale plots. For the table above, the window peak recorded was 24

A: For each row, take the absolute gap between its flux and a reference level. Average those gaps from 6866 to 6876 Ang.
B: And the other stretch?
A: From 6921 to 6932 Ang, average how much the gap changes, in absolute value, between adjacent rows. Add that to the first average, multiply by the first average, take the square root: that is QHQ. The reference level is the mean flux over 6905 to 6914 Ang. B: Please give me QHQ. 2.2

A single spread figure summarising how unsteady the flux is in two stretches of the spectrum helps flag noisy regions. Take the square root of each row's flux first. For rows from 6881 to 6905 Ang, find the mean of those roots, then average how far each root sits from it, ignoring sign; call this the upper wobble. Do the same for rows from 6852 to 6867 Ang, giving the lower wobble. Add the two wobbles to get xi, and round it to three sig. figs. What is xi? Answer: 0.141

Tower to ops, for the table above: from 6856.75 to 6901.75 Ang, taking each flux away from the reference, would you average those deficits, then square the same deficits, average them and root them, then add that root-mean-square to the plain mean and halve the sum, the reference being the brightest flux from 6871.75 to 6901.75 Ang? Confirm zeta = 2.0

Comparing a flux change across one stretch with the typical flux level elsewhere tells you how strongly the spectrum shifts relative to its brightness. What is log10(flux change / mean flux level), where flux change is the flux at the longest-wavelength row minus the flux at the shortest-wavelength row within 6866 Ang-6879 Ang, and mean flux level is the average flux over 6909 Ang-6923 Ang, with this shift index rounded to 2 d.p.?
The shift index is -1.27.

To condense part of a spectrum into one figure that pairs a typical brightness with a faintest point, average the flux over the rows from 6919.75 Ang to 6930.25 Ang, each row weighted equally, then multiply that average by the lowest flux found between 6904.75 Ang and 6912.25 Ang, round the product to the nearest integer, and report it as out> 552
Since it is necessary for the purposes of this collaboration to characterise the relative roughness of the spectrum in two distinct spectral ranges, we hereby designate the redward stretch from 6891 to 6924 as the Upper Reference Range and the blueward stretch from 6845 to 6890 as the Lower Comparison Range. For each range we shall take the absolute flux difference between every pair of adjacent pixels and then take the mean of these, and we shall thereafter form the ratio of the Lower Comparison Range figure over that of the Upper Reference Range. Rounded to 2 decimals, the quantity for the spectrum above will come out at 1.39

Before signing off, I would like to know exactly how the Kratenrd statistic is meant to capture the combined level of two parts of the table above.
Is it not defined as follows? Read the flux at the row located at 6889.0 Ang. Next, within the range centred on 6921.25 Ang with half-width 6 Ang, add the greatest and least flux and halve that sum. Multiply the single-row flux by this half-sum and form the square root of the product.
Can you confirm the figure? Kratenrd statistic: 23.5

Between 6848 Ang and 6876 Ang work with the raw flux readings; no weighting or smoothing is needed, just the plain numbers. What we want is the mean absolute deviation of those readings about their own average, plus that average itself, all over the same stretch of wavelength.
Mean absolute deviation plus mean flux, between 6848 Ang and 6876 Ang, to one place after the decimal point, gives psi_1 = 22.3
